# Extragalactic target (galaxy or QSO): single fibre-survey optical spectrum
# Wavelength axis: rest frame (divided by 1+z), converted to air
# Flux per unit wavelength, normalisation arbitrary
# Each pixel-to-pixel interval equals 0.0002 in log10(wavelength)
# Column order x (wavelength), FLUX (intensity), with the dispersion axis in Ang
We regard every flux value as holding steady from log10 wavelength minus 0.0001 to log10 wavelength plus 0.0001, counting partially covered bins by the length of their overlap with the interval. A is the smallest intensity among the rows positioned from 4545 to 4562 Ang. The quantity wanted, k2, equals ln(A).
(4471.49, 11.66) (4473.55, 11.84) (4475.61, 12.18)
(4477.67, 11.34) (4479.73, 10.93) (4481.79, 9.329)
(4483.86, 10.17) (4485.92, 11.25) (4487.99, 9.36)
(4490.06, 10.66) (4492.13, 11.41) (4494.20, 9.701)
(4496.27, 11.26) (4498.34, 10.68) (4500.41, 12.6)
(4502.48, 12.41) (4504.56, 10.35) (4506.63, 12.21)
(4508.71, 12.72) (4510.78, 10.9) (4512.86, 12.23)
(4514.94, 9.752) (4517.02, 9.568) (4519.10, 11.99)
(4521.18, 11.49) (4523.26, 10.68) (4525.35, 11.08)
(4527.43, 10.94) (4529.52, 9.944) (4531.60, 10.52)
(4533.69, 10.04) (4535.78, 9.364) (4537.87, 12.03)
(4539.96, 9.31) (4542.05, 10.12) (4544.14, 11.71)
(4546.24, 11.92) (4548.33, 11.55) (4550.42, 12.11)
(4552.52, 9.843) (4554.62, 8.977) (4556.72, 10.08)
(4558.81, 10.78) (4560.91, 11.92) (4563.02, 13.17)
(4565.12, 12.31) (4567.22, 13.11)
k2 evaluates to 2.19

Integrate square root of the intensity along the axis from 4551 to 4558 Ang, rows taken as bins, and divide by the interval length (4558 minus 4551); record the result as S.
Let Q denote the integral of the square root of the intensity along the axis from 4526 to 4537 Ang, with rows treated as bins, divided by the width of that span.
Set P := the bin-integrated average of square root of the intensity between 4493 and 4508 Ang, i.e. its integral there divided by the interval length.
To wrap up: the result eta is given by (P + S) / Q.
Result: 2.03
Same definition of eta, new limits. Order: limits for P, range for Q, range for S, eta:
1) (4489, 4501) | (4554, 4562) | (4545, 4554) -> 2.06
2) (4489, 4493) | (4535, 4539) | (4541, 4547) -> 2.03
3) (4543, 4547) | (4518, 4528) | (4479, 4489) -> 1.97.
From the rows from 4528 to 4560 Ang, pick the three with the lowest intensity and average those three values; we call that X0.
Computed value 9.2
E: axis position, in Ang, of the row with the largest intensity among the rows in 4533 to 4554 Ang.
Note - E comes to 4550.42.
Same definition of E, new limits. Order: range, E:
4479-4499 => 4492.13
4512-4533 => 4512.86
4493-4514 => 4508.71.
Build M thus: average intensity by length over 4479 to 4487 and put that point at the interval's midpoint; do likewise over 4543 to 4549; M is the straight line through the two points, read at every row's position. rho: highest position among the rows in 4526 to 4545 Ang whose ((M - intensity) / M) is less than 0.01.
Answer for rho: 4544.14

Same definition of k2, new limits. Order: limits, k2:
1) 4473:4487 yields 2.23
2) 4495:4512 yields 2.34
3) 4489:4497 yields 2.27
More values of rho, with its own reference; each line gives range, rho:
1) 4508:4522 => 4521.18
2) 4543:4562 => 4560.91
